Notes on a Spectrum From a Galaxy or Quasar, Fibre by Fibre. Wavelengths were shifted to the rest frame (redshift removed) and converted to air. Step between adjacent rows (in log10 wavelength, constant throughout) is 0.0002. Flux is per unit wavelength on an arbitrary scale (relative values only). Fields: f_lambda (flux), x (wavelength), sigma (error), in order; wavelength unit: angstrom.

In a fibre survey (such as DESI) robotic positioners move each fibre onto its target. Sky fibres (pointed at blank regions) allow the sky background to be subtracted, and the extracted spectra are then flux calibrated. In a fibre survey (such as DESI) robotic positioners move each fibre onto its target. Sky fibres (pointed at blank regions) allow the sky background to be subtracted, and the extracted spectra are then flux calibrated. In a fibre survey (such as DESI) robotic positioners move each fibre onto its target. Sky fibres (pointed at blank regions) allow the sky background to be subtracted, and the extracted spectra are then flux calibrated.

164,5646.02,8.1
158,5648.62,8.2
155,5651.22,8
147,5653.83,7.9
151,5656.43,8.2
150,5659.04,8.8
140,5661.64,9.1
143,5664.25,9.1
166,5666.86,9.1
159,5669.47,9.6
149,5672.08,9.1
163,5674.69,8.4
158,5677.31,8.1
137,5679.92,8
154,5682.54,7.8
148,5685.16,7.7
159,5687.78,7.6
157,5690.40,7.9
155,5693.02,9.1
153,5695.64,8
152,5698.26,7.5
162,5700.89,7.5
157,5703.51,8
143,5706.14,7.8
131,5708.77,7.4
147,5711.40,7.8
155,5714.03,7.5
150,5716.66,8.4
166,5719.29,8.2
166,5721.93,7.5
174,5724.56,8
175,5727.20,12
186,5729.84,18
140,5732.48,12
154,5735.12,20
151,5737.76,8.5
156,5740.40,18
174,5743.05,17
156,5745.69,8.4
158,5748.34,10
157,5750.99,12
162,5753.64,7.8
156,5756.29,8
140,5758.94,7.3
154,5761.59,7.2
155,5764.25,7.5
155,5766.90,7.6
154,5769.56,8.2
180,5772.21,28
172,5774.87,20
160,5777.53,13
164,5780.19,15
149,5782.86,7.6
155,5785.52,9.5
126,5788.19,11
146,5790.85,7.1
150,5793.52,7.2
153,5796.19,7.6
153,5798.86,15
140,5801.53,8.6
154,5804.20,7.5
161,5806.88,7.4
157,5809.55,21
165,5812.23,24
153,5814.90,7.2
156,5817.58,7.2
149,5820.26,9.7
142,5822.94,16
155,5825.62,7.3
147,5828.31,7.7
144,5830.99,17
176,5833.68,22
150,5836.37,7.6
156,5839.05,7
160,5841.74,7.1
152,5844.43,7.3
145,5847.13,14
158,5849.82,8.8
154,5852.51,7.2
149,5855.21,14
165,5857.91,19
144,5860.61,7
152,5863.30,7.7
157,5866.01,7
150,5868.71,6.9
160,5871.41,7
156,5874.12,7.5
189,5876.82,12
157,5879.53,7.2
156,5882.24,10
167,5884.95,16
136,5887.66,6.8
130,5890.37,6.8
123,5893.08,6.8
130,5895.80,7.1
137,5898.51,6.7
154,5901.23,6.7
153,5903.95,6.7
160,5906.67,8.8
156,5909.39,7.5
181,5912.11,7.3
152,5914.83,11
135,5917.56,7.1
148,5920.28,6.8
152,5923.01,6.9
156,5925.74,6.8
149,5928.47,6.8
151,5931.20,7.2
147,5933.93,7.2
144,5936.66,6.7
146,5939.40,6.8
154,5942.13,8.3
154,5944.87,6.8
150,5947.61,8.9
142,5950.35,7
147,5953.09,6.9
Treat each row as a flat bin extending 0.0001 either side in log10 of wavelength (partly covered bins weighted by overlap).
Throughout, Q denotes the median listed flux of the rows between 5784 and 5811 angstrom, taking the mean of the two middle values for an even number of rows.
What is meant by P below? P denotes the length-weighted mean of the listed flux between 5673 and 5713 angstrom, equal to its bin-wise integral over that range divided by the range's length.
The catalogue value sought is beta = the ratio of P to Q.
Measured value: 0.99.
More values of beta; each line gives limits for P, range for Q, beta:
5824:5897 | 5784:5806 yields 1.01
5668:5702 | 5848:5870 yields 1.01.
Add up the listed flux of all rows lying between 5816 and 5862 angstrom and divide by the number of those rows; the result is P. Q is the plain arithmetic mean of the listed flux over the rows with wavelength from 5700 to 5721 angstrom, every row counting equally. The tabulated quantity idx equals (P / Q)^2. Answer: 1.02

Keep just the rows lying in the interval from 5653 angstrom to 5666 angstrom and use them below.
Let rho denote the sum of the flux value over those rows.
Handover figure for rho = 731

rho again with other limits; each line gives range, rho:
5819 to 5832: 737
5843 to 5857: 758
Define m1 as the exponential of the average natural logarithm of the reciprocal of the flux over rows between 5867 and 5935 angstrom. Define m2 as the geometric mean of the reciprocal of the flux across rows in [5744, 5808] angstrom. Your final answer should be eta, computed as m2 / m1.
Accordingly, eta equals 0.98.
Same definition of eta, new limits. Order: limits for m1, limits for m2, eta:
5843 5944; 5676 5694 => 0.99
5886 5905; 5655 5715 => 0.91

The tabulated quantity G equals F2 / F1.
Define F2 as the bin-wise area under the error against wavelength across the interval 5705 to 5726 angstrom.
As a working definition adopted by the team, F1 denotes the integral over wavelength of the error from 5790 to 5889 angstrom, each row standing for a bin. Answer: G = 0.2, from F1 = 1036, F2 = 165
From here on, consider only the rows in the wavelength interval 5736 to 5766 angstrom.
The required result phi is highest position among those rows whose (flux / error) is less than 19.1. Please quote 5750.99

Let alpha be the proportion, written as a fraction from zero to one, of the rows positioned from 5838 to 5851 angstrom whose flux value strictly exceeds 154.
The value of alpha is 0.60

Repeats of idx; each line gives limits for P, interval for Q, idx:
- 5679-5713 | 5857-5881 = 0.90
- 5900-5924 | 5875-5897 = 1.08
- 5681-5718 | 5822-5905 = 1.00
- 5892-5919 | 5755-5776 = 0.88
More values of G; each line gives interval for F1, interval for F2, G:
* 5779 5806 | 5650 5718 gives 2.2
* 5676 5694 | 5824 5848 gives 1.8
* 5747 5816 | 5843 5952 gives 1.2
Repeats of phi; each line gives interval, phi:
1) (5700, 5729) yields 5727.20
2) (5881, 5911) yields 5906.67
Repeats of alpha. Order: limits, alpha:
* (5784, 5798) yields 0.20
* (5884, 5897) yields 0.20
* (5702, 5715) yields 0.40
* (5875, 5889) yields 0.80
